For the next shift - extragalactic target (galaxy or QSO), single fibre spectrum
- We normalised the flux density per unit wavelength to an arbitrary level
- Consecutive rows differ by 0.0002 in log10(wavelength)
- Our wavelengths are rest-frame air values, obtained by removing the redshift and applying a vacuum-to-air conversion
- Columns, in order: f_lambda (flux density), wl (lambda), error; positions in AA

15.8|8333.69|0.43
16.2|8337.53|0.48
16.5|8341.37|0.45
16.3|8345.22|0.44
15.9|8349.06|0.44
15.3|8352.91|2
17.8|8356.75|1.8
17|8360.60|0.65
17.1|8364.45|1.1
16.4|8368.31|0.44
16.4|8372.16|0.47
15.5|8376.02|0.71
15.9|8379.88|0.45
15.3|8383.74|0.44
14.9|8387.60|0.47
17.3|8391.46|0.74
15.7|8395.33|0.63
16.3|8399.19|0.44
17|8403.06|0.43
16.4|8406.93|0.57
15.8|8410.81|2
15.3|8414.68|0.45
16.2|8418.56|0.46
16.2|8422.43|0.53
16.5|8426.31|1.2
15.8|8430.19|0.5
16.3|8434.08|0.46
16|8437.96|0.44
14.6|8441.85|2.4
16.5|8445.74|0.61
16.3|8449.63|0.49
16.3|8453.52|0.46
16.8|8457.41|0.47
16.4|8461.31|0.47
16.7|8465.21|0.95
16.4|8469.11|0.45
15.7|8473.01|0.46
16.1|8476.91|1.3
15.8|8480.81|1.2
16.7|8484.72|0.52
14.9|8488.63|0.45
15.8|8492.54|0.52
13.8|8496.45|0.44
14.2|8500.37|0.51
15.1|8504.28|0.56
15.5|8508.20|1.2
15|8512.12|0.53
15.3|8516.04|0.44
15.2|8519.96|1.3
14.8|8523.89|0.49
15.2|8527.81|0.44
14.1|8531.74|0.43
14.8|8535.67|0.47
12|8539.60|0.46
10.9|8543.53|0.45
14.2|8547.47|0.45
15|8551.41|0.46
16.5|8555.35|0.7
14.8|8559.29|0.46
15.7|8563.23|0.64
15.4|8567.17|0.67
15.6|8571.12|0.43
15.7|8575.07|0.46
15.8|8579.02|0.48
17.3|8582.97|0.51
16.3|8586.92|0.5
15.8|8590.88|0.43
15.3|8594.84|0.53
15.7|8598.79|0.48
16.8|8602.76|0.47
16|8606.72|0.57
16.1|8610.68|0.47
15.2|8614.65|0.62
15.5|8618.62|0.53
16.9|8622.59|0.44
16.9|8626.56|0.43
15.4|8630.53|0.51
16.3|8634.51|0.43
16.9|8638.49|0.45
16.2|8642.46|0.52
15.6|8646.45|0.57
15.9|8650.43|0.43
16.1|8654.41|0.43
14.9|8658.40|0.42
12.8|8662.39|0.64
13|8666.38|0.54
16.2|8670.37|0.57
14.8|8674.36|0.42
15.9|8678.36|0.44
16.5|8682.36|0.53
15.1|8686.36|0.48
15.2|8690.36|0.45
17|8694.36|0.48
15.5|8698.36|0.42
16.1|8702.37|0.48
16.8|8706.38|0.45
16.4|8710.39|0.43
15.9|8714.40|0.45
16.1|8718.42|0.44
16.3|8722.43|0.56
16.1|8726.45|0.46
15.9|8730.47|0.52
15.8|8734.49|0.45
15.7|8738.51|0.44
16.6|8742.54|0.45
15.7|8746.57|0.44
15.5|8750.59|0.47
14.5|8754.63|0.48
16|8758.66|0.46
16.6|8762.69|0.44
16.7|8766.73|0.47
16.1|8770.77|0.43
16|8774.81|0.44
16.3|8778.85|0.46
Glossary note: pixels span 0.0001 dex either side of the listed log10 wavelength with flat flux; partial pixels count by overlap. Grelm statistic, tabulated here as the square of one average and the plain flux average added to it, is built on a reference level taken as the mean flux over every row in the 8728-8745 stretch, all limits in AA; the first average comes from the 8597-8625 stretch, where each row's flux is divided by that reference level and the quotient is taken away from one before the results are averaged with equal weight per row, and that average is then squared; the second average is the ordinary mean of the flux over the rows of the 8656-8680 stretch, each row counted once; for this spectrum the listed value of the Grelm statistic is 14.6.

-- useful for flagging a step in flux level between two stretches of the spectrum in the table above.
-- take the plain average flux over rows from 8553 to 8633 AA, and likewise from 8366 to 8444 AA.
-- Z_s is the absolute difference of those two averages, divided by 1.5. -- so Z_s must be 0.04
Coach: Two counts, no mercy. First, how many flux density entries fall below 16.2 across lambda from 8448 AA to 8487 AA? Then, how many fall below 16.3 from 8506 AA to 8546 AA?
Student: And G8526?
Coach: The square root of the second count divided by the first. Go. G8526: 1.83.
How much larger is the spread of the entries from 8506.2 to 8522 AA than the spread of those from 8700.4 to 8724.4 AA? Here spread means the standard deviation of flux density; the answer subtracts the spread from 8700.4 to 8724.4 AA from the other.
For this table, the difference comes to -0.11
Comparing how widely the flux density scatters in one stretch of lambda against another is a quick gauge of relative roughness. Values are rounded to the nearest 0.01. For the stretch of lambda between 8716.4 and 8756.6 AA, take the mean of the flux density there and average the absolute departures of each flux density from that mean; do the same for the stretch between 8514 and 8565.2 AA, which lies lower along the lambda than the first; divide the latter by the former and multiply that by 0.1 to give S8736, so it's 0.28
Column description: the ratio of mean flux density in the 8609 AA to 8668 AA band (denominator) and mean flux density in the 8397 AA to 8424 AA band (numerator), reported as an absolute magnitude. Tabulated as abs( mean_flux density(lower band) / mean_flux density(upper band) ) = 1.04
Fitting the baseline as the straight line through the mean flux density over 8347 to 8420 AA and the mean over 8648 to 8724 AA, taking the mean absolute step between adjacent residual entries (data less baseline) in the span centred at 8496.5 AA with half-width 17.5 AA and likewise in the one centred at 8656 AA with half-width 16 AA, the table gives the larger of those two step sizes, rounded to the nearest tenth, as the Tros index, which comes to 1.1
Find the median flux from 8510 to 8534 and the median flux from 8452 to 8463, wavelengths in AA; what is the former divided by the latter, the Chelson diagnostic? 0.92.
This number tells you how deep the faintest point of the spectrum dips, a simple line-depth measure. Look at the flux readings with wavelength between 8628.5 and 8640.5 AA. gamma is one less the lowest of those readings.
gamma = -14.4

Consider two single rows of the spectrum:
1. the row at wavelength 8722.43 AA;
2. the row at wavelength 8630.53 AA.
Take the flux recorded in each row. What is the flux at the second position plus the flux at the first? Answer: 31.7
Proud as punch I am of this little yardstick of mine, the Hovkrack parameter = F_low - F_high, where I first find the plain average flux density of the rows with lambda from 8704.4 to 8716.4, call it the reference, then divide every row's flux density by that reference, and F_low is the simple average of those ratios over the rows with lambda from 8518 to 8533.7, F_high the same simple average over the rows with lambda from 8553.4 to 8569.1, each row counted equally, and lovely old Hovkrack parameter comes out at -0.05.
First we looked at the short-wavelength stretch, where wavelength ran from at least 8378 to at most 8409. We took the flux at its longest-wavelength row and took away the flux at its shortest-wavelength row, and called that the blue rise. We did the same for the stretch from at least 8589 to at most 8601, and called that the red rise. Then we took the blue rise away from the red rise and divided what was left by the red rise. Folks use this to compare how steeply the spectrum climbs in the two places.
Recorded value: 6.0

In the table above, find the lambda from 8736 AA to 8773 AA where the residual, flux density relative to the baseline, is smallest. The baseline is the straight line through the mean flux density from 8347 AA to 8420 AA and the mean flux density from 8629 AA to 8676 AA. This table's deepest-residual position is 8754.63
